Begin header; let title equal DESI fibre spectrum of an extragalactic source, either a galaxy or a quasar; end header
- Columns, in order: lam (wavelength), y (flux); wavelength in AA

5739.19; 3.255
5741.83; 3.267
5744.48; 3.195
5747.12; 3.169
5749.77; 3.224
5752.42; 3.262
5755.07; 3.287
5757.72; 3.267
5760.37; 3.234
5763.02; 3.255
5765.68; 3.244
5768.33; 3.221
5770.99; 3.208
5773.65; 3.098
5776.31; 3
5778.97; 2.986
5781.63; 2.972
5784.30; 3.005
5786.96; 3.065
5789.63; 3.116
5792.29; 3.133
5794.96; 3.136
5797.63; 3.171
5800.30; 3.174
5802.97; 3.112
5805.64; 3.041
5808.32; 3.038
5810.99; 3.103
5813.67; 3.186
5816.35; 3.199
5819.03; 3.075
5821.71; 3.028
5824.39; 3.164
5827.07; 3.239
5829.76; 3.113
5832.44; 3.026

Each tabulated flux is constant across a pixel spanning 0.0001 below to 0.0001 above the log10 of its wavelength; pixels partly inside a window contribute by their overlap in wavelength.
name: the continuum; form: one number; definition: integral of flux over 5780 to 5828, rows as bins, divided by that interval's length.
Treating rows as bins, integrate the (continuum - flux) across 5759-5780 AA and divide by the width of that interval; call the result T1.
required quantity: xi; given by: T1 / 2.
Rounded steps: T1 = -0.051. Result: -0.026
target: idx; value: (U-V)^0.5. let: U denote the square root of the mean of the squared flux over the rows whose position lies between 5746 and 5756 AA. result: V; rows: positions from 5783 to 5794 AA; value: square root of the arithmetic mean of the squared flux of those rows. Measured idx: 0.39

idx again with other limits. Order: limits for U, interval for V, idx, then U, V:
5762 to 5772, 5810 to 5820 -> 0.30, 3.23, 3.14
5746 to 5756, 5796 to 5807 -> 0.33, 3.24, 3.12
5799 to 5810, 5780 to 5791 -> 0.23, 3.09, 3.04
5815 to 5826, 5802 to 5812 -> 0.21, 3.12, 3.07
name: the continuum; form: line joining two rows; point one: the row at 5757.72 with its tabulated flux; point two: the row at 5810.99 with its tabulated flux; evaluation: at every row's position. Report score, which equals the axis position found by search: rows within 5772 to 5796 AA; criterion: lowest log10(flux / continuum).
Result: 5781.63 AA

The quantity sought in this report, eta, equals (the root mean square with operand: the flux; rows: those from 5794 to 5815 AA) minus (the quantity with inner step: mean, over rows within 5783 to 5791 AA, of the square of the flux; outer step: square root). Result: 0.06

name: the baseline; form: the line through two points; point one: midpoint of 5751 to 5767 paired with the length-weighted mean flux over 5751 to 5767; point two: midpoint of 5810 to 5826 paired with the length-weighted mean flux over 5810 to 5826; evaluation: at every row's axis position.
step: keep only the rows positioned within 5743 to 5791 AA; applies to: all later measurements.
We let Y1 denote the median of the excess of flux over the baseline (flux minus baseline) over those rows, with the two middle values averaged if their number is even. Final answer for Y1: -0.064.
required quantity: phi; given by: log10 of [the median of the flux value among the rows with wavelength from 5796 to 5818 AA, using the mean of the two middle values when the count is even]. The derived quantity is 0.497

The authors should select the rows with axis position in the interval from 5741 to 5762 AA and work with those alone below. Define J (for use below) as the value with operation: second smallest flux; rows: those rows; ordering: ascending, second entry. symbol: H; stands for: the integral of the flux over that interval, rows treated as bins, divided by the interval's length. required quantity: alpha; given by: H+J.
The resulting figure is 6.43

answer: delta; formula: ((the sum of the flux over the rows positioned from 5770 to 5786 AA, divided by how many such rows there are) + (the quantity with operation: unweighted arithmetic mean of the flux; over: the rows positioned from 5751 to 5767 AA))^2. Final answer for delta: 39.7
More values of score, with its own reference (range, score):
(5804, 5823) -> 5805.64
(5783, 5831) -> 5784.30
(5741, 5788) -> 5781.63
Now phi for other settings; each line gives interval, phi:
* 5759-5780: 0.507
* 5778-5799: 0.490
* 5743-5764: 0.511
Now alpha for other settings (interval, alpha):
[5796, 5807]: 6.24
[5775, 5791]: 6.01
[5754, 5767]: 6.50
